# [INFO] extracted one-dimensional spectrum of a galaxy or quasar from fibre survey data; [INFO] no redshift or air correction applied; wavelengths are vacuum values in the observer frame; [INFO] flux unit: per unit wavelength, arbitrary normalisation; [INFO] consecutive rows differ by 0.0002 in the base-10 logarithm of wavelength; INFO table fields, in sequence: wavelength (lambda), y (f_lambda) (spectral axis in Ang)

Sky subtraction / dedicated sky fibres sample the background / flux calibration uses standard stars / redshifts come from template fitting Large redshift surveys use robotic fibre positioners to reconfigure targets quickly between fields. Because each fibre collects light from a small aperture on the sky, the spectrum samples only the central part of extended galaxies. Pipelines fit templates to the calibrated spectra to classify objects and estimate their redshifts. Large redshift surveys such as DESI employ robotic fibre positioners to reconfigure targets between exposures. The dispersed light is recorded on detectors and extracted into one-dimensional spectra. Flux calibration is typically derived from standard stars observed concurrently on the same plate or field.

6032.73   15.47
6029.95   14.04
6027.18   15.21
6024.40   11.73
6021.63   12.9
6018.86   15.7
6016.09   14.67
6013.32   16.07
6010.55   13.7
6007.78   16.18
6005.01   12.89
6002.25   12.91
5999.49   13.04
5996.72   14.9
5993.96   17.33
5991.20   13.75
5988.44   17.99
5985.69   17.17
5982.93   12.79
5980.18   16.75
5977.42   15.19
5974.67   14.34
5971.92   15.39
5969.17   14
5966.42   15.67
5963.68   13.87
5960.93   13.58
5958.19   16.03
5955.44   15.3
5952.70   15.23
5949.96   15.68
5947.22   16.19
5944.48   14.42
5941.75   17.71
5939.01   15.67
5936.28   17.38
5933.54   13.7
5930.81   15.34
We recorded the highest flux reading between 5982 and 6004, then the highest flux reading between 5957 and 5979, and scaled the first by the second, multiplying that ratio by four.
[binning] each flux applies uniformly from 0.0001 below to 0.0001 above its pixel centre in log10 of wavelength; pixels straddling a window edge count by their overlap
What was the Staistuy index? 4.49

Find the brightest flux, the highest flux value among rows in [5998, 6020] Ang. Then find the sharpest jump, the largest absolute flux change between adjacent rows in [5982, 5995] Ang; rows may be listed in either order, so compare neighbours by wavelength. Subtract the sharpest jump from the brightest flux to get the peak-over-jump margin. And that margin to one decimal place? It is 11.8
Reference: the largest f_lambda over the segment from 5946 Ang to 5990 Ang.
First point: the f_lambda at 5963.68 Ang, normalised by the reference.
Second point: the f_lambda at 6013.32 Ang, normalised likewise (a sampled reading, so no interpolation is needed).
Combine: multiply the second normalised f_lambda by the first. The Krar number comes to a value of 0.69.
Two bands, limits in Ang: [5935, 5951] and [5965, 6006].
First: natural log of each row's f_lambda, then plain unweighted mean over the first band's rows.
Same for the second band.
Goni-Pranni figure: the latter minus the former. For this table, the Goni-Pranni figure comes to -0.083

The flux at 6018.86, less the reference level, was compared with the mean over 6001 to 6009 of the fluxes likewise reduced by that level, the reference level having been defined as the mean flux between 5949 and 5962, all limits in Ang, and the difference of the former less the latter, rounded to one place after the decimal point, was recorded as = 1.7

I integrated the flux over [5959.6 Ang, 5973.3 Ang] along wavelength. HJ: 199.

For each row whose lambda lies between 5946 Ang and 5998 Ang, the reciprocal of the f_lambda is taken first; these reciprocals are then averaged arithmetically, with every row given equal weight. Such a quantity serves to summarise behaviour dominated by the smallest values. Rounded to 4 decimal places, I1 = 0.0658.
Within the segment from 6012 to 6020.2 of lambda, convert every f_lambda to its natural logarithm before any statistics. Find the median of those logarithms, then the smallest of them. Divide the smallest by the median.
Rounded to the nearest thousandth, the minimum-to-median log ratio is 0.975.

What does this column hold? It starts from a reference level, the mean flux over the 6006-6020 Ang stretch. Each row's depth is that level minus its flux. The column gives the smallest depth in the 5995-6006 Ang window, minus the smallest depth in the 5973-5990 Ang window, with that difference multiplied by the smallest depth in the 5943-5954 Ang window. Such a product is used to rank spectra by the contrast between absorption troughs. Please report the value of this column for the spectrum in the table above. -3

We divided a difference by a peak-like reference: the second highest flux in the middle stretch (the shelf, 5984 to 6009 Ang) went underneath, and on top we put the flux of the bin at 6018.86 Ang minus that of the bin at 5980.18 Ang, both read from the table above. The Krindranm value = -0.06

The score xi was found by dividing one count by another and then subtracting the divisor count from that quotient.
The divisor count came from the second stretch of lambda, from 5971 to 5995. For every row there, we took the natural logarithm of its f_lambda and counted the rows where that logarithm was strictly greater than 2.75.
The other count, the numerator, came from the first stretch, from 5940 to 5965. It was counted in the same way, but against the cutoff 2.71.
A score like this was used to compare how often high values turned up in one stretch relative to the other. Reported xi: -2.50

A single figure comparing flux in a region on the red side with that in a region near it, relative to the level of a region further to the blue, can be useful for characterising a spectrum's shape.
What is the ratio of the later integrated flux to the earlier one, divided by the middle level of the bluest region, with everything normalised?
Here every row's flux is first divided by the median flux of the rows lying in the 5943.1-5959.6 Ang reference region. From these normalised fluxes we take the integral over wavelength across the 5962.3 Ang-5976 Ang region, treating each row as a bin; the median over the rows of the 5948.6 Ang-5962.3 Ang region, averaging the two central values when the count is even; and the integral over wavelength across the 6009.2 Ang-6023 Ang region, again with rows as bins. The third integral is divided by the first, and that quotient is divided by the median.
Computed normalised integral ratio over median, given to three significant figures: 1.02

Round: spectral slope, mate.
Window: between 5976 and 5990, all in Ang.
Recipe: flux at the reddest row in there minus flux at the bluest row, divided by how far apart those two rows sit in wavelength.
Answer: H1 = 0.25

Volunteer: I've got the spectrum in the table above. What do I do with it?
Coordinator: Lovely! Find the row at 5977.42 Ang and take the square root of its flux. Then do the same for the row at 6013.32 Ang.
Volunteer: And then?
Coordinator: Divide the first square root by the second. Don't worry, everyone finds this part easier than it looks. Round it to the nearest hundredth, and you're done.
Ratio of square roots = 0.97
